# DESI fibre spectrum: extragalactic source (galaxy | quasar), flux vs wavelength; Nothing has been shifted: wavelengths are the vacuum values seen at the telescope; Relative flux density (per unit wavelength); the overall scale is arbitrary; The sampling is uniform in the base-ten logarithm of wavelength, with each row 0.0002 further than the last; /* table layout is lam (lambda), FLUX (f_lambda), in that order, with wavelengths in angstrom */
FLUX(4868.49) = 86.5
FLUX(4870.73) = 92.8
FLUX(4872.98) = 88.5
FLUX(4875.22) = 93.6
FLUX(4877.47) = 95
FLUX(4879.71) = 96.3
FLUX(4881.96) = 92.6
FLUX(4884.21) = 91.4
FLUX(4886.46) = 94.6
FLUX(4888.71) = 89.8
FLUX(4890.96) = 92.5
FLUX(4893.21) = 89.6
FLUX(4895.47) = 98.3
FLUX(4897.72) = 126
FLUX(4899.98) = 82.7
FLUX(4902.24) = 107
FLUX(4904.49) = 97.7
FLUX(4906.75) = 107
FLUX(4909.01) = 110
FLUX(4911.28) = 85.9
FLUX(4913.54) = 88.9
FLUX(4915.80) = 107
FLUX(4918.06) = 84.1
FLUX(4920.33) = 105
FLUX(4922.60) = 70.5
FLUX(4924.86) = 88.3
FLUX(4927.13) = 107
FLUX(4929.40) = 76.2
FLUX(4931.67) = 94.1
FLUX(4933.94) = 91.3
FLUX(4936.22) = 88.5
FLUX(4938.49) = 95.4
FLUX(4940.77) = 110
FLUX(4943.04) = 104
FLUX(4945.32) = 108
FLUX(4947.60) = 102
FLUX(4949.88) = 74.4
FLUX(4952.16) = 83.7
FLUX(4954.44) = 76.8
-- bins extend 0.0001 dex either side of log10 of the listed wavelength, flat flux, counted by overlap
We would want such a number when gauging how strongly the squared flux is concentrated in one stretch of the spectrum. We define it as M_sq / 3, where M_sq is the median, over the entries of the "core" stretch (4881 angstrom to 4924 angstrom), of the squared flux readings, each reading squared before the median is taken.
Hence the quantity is 2858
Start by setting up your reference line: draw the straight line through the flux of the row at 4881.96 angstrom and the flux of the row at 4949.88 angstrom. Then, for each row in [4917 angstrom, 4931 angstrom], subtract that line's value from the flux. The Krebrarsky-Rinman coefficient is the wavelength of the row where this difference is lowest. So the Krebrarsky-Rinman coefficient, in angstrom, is 4922.60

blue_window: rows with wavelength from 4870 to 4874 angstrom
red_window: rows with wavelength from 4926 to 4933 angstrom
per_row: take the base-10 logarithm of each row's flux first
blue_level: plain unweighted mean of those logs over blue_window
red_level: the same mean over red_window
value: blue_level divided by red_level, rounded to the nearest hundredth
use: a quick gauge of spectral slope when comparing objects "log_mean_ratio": 1.00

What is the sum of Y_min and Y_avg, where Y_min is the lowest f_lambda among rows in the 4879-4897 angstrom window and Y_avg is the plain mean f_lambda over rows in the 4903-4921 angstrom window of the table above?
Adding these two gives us 188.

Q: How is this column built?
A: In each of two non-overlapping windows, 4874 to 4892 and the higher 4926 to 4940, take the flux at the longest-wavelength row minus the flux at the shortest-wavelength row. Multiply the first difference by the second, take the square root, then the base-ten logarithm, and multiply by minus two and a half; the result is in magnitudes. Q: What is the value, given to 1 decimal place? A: -1.4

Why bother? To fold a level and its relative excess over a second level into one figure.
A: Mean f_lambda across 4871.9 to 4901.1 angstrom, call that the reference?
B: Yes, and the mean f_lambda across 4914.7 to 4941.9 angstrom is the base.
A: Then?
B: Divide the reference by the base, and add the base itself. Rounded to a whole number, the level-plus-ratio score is 94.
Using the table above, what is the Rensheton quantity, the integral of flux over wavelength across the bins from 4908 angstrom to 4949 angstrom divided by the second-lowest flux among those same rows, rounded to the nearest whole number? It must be 51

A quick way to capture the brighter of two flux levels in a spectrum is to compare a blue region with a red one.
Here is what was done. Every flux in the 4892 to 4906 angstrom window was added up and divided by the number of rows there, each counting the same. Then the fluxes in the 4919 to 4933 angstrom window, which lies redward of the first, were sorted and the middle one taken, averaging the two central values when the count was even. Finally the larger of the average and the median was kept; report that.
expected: 100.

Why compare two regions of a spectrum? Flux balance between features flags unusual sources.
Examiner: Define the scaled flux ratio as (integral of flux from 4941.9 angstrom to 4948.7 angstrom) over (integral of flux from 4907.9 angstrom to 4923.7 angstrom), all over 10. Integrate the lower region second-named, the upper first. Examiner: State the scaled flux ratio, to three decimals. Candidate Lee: 0.048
